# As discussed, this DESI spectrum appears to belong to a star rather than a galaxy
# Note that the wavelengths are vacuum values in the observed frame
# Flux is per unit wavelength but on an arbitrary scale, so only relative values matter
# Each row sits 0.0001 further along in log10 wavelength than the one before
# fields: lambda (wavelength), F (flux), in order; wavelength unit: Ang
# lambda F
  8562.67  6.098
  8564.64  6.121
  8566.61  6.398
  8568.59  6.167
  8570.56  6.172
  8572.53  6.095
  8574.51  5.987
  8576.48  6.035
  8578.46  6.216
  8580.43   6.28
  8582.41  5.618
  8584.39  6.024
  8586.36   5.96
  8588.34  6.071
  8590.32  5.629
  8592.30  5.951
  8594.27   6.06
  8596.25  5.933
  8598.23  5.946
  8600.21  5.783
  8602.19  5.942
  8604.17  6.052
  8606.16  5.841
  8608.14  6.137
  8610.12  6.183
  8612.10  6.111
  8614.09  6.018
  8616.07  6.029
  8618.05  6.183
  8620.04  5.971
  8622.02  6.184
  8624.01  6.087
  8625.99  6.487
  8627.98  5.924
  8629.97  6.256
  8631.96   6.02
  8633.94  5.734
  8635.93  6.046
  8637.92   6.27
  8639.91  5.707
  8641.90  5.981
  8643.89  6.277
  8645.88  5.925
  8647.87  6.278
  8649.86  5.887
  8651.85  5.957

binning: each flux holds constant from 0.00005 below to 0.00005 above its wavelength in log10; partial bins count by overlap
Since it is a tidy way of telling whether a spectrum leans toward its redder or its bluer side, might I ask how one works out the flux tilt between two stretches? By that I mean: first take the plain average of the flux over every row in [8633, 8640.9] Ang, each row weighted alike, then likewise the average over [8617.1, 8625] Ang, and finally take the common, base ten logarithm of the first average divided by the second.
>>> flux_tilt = -0.012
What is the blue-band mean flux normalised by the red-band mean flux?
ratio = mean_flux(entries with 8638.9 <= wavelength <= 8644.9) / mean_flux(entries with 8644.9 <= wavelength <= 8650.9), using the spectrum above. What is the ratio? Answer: 0.99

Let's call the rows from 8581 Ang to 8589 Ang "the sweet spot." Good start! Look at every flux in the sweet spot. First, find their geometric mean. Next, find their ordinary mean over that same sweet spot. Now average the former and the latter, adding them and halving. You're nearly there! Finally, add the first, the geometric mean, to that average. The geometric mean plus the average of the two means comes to 11.8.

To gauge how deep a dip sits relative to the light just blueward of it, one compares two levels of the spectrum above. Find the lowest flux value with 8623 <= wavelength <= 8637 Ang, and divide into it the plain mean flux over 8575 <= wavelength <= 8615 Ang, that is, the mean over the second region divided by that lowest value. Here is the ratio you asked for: 1.04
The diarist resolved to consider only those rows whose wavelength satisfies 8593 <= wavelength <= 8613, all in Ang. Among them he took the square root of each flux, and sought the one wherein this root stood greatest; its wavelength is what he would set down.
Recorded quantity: 8610.12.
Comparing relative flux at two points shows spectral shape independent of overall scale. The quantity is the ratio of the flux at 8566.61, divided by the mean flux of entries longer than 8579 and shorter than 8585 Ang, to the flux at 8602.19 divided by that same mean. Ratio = 1.08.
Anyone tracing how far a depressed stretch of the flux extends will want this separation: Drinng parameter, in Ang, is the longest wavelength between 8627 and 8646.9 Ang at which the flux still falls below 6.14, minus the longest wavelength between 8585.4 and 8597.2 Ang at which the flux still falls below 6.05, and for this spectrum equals 49.6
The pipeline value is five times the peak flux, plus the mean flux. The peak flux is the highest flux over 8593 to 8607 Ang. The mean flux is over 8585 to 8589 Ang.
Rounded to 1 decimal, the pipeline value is 36.3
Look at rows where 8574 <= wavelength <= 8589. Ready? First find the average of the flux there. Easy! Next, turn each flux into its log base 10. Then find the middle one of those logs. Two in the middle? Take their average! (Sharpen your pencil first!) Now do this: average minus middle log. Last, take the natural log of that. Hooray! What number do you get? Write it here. 1.66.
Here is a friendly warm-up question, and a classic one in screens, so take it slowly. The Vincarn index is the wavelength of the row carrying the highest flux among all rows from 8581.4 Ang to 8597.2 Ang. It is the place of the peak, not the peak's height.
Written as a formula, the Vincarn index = 8588.34 Ang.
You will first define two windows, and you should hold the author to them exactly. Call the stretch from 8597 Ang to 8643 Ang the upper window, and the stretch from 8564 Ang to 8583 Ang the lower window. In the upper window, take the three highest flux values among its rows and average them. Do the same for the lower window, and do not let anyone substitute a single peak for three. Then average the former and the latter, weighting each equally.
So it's 6.318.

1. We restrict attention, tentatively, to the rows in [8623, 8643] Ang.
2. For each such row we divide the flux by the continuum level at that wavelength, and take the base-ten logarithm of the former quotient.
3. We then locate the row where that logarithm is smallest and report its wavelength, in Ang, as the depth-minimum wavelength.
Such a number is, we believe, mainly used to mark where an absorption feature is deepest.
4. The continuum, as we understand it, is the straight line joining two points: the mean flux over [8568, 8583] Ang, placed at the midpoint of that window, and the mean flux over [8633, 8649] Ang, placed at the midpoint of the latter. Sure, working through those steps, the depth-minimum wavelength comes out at 8639.91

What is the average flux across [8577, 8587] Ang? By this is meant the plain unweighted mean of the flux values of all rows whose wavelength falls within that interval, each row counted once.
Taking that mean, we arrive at 6.02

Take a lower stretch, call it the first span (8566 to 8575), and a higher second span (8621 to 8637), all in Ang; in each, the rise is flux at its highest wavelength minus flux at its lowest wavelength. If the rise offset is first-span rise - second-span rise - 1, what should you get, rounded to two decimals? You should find -1.27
